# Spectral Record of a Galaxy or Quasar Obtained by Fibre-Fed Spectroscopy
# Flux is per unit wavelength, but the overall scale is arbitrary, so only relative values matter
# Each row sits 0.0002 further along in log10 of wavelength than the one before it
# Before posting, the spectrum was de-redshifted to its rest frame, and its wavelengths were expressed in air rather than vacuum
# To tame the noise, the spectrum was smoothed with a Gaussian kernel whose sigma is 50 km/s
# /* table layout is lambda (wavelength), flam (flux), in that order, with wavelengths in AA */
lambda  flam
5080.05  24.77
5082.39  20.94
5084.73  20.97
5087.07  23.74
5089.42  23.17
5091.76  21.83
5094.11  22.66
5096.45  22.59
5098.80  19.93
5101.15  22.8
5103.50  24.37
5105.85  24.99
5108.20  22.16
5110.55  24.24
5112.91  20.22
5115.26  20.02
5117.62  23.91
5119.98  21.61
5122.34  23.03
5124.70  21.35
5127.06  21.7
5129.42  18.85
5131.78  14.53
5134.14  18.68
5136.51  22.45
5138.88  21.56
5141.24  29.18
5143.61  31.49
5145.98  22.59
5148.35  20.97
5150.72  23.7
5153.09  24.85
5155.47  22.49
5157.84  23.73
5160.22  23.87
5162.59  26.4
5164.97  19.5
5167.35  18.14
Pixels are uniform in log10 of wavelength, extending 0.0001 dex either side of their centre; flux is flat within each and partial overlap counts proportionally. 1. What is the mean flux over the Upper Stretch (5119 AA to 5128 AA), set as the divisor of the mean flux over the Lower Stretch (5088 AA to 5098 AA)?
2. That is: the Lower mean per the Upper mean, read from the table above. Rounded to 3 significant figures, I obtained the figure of 1.03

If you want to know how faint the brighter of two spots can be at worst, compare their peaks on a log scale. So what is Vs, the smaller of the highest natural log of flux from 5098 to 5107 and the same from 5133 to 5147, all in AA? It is 3.22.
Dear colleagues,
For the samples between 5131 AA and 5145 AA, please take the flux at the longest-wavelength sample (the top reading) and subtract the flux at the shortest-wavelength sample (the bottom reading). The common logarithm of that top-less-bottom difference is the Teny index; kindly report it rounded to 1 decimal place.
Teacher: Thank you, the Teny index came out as 1.2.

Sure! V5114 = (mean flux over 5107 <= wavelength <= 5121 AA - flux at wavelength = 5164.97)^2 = 6.4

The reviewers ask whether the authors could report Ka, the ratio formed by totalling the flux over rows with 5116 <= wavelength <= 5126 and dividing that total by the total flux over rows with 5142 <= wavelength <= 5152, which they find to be 0.91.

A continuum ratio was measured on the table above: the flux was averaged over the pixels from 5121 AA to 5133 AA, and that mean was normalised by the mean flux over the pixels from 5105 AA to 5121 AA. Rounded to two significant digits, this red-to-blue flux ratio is 0.89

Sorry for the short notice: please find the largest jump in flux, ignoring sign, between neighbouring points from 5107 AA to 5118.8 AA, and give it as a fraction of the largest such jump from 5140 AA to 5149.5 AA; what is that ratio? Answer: 0.45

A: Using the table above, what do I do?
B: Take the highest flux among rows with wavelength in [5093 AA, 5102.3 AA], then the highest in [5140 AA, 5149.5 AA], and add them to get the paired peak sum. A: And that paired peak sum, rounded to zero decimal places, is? 54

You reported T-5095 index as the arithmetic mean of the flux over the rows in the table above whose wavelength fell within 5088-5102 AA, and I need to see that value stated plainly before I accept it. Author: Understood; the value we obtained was 22.2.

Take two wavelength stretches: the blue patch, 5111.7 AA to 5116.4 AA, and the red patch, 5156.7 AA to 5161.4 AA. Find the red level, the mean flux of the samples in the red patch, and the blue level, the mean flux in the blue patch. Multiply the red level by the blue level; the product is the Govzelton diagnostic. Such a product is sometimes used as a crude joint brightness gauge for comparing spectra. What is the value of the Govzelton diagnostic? 479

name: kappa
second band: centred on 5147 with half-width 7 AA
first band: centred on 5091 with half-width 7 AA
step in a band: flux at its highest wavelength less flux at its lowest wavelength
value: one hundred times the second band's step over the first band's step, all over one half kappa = -535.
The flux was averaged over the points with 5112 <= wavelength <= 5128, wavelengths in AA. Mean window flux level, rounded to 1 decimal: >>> 21.7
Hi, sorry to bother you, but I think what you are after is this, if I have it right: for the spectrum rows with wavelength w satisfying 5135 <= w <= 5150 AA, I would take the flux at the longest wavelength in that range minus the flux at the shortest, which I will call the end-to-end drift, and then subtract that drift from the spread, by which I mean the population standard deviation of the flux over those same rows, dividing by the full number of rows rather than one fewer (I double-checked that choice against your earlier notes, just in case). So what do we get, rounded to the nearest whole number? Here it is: 6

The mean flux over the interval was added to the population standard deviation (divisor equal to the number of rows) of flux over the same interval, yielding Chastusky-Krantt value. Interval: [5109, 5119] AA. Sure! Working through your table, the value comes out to 24.1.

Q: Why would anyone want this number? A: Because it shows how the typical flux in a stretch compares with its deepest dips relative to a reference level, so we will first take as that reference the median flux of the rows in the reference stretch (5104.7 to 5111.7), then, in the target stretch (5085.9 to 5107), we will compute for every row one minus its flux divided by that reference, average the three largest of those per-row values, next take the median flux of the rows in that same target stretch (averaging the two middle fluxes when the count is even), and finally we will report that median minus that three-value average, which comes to 22.7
